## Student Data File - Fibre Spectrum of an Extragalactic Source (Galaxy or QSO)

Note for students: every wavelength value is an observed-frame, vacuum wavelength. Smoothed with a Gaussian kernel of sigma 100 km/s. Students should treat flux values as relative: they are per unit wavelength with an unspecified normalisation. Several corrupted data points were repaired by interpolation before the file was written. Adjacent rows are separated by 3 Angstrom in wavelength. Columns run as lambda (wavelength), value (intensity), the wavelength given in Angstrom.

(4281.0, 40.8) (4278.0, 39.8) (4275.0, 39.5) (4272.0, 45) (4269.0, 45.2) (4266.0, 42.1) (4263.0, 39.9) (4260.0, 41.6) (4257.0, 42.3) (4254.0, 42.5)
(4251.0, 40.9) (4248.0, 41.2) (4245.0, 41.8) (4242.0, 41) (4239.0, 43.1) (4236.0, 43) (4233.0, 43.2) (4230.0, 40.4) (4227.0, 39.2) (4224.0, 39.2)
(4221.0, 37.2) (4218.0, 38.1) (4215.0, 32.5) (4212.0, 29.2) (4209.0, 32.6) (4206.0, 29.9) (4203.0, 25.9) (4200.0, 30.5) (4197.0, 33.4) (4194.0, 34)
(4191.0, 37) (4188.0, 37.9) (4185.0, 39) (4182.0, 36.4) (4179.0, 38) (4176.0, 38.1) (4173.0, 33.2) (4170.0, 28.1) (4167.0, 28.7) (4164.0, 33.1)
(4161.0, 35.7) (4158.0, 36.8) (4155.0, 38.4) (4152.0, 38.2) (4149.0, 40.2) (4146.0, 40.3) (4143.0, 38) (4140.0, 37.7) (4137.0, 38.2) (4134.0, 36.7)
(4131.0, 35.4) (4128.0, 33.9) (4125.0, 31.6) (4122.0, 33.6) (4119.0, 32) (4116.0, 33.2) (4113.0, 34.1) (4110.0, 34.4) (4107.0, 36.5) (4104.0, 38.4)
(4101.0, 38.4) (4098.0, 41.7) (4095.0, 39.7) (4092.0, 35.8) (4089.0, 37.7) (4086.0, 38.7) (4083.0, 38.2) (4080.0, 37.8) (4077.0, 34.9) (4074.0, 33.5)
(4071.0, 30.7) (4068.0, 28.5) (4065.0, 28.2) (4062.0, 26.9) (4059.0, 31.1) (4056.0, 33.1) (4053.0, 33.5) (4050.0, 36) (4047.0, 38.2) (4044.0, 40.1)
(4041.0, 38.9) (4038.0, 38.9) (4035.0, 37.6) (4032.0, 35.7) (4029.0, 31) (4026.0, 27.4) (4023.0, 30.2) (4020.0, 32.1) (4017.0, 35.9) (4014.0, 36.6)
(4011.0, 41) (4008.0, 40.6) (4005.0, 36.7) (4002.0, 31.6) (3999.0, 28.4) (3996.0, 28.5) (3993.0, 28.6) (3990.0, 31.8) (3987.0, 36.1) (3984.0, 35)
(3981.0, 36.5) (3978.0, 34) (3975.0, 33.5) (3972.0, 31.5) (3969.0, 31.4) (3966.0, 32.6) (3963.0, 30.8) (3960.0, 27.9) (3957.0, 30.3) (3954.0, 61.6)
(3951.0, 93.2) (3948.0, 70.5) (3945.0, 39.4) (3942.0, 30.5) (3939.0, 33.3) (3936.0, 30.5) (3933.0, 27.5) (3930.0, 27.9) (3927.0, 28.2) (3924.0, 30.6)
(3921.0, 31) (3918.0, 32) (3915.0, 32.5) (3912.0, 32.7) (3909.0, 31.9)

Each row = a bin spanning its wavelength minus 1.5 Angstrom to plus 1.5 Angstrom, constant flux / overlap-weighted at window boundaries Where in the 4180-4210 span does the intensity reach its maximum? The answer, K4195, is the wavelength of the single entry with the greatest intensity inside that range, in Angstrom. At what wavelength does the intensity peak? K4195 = 4185.0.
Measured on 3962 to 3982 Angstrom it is 3981.0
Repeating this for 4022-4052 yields 4044.0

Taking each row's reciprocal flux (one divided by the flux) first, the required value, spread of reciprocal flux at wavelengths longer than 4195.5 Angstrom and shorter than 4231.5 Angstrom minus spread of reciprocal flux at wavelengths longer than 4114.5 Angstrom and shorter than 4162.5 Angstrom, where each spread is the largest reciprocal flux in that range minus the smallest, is 0.0070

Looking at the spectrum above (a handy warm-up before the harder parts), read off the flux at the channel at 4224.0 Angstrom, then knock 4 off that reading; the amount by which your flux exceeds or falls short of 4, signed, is 35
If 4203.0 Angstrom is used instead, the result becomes 22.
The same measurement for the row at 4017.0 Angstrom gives 32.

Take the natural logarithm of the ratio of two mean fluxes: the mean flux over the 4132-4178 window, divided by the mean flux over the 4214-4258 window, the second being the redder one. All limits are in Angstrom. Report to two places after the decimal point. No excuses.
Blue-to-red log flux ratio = -0.11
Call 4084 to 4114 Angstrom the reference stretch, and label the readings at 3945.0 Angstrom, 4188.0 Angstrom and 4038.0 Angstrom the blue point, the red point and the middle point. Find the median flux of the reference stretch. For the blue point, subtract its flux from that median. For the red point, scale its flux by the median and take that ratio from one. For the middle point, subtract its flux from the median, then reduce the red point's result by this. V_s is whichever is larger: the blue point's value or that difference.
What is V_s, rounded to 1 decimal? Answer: 0.9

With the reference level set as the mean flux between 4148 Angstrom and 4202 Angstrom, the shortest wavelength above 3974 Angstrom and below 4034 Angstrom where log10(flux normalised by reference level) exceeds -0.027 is 3975.0 Angstrom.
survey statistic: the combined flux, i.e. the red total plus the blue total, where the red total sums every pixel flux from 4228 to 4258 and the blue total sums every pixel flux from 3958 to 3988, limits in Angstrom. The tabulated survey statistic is 749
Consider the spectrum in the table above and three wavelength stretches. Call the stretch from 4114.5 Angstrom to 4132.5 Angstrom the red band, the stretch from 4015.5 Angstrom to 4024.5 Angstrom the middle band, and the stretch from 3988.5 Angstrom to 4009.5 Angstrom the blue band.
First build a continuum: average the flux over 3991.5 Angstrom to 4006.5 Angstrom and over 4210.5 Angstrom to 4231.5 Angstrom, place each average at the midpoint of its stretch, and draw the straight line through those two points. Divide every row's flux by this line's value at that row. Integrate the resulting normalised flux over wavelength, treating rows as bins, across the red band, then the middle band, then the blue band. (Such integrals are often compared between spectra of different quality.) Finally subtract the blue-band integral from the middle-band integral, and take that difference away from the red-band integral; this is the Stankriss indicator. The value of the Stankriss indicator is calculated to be 30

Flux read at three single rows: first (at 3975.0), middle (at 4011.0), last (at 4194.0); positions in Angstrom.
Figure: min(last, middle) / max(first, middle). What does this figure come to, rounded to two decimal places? 0.83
